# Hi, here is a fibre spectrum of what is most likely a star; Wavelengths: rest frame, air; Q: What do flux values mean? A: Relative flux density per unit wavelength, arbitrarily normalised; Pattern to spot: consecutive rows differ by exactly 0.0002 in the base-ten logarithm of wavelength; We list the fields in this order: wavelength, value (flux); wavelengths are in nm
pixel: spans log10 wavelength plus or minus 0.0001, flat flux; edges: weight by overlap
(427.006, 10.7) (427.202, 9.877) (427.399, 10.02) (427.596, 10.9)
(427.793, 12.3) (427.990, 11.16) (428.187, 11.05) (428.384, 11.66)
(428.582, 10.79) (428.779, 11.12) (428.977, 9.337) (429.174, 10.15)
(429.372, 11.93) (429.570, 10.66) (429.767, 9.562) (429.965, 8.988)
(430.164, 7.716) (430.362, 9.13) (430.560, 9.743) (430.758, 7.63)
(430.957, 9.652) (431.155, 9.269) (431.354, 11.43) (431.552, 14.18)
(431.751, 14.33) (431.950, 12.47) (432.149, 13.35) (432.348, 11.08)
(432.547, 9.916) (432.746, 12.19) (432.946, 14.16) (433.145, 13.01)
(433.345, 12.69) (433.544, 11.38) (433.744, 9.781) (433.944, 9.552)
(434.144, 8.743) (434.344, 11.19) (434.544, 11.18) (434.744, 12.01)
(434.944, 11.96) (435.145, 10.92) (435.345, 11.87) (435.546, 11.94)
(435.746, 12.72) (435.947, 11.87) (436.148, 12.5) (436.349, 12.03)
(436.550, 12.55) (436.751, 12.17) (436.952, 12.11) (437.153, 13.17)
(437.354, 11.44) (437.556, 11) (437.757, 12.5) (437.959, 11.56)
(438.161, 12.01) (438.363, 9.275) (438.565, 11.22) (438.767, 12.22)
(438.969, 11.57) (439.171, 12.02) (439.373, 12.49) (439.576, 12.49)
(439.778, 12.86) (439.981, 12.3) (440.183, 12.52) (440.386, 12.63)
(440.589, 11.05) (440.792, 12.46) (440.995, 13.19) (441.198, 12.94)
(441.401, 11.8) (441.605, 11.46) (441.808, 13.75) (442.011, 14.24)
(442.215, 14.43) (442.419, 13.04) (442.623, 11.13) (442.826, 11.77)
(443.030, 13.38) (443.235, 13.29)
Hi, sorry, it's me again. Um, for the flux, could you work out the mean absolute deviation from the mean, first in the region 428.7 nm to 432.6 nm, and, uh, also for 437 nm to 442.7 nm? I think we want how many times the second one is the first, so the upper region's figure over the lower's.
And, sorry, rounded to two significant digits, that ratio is 0.53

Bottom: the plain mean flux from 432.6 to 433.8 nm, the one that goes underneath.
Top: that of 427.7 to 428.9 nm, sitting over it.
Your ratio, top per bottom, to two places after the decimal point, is 0.93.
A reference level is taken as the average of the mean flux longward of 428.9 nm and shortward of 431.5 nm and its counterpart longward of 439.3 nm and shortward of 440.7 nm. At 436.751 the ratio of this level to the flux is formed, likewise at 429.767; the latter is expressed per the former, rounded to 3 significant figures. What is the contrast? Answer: 1.27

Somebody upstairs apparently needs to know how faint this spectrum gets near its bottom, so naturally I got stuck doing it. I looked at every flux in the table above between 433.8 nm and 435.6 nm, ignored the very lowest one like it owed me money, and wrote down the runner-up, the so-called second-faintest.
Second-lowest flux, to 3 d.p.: 9.552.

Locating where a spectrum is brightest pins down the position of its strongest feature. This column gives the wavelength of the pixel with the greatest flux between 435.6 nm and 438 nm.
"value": 437.153 nm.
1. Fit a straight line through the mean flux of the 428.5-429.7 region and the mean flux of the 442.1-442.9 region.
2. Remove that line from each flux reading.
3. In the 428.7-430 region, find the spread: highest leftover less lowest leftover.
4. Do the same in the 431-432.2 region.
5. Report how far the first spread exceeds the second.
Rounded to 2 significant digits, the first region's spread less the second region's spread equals -1.9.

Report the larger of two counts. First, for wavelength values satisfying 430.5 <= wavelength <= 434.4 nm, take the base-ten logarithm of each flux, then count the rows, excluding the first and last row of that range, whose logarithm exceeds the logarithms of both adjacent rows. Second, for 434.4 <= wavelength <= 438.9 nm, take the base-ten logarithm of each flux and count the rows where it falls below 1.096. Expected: 17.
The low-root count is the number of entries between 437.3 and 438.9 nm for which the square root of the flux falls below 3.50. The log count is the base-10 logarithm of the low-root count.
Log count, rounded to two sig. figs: 0.85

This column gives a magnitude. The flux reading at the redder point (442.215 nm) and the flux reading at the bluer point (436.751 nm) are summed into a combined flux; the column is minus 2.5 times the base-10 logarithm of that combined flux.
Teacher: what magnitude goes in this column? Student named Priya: -3.56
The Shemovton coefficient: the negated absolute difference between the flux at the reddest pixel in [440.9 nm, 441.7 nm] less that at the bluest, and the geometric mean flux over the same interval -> -14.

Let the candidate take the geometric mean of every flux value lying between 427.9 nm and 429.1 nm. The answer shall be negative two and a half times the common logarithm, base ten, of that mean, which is -2.59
